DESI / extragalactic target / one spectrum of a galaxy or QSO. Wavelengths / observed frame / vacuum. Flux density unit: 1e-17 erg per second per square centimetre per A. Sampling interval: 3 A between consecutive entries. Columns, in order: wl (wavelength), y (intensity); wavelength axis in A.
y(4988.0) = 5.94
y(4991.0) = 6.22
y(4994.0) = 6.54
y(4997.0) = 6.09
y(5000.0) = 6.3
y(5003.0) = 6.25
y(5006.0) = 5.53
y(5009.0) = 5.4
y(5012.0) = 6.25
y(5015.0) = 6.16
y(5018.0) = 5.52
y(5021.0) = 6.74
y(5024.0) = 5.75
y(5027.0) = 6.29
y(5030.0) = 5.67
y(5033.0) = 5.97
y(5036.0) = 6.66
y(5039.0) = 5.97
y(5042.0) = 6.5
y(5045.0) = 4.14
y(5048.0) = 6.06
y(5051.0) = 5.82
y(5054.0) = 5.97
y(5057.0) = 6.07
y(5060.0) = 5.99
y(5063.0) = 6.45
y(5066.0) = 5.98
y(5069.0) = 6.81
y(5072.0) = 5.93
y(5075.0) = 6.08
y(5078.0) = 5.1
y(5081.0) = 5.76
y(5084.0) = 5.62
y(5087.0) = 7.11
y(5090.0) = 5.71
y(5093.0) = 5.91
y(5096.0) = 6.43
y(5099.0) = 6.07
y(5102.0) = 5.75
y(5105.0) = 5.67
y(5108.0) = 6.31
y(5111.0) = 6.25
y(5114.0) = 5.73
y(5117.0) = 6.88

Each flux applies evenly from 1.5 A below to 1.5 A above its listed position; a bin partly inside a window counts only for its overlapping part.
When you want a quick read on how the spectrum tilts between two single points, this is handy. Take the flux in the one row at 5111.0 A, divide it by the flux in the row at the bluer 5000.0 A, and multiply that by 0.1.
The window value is 0.099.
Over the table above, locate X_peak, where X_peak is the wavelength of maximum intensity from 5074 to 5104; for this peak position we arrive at 5087.0 A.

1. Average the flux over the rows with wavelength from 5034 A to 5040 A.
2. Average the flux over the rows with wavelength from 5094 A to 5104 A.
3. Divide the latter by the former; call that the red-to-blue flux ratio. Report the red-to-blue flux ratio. 0.96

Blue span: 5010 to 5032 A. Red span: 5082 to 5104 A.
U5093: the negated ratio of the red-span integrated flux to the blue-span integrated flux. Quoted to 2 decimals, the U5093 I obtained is -1.01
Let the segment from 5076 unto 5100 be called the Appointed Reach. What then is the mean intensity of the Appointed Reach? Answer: 5.96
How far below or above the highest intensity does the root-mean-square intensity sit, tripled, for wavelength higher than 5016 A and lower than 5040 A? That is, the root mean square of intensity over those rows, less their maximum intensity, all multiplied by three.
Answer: -2.0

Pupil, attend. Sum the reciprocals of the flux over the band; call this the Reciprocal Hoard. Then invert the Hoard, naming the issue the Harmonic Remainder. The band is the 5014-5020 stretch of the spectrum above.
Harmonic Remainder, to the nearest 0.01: 2.91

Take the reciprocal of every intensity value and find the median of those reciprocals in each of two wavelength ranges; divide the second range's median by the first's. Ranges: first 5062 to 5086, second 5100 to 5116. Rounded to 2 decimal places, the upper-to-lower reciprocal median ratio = 1.04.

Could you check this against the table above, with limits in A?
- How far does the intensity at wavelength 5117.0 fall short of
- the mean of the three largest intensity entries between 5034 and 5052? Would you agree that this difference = -0.5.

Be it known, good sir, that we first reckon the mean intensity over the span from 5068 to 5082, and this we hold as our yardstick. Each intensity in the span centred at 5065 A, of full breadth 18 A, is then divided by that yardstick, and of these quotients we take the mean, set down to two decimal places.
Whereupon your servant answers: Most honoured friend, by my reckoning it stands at 1.05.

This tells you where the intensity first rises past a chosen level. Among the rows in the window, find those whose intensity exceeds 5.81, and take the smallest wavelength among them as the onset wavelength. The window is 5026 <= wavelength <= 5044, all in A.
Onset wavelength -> 5027.0 A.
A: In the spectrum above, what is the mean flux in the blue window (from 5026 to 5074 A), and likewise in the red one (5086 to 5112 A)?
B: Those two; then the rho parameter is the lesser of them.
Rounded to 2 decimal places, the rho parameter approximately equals 6.02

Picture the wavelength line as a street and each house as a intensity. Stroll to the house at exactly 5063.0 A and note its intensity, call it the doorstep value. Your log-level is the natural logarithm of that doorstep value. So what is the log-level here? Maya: 1.86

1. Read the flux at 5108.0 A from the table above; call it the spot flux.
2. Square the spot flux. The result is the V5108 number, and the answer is 40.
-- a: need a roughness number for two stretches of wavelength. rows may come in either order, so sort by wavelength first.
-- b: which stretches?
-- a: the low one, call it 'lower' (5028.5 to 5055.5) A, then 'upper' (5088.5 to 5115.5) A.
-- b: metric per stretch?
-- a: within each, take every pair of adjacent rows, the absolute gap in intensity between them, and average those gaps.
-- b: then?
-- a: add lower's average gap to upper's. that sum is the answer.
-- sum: 1.20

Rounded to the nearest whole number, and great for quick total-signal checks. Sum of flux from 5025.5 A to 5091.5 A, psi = 132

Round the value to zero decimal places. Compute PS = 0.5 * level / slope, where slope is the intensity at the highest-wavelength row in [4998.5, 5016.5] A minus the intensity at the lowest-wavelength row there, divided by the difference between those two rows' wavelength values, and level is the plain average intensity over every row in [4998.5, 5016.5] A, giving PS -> -320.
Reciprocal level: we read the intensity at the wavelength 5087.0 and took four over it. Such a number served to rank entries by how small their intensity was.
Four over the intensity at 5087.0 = 0.563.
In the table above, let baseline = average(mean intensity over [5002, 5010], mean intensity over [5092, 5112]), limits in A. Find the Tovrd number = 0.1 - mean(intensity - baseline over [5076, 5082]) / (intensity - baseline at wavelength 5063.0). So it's 0.9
